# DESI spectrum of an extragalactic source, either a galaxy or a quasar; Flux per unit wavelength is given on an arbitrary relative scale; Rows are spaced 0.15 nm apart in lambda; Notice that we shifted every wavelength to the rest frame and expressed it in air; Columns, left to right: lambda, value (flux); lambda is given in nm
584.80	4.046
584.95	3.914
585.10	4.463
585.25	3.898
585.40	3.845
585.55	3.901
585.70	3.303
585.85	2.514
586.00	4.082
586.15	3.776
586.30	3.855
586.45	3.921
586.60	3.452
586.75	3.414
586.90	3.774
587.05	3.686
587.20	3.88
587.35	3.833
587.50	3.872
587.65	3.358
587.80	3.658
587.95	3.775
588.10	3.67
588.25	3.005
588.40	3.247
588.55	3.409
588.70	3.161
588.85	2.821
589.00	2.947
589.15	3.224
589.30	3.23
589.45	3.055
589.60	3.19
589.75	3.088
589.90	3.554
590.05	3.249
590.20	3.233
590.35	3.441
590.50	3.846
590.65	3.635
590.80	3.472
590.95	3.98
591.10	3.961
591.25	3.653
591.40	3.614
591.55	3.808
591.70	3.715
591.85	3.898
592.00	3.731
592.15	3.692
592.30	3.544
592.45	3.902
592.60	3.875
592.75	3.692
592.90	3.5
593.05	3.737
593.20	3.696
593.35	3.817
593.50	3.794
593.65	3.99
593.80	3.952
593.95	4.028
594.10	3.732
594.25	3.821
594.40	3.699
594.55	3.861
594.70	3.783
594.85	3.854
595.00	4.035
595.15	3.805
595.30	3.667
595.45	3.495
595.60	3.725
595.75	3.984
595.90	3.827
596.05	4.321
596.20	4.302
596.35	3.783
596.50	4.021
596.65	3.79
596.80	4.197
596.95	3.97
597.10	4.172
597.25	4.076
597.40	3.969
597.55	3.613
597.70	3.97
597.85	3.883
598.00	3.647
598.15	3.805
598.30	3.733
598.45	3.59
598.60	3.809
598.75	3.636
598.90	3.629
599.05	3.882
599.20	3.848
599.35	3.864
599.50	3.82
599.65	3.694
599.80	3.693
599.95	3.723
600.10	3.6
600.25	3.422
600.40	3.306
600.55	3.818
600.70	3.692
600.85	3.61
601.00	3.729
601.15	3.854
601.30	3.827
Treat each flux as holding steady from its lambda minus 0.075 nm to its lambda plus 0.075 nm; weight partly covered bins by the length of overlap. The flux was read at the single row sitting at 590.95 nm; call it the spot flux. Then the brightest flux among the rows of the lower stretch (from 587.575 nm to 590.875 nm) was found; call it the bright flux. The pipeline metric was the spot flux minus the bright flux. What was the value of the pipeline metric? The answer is 0.1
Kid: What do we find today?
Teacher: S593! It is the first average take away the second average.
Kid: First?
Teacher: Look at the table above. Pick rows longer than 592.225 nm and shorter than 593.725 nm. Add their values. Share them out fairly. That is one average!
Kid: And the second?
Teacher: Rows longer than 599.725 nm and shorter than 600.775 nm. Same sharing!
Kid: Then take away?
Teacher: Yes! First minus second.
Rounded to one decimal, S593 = 0.1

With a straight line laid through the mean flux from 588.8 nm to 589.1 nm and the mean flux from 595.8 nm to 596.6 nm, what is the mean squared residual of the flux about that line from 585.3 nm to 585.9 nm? 1.4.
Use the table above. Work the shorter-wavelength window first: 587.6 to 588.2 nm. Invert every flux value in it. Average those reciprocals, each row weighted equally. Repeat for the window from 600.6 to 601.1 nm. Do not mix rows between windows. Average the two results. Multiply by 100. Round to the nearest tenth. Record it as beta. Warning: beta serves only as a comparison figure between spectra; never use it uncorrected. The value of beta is 27.5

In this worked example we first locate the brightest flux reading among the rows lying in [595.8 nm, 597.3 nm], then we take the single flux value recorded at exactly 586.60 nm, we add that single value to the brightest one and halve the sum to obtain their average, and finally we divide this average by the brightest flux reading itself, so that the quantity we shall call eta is 0.90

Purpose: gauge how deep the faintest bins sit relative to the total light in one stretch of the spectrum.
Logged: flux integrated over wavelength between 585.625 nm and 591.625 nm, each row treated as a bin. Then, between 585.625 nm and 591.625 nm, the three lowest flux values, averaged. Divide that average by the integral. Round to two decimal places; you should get 0.13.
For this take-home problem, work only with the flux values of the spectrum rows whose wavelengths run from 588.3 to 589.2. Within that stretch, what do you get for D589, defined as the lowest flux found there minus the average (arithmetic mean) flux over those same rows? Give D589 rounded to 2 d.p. -0.31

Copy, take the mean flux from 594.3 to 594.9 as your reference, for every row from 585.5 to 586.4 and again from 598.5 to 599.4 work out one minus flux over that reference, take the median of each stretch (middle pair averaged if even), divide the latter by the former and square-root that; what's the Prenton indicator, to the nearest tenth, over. 1.3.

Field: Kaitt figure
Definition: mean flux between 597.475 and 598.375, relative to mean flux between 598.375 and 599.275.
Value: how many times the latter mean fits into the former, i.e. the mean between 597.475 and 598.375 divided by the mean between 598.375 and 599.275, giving 1.01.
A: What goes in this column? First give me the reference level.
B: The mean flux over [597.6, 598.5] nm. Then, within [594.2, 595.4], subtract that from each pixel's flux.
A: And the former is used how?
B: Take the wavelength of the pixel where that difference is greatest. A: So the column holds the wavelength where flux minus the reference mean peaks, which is 595.00 nm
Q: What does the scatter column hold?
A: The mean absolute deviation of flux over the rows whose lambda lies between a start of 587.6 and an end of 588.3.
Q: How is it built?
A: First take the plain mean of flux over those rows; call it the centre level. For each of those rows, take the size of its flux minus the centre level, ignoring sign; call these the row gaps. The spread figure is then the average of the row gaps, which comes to 0.25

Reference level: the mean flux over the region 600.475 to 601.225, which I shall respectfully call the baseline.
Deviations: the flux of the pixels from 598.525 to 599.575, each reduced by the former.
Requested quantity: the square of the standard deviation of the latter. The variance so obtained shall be 0.01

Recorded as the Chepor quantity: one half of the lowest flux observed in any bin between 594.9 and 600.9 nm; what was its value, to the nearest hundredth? 1.65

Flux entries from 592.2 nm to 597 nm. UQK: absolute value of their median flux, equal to 3.82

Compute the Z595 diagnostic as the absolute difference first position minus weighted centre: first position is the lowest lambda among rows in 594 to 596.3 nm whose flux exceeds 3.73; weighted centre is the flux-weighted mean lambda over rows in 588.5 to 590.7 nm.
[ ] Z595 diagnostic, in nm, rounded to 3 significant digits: 4.47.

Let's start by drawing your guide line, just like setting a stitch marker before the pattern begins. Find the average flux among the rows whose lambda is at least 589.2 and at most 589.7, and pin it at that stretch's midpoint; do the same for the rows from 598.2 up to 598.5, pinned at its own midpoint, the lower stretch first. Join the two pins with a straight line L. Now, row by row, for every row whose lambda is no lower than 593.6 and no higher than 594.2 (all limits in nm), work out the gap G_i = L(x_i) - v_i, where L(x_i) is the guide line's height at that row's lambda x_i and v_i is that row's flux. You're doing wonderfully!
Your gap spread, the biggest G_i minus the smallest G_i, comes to 0.30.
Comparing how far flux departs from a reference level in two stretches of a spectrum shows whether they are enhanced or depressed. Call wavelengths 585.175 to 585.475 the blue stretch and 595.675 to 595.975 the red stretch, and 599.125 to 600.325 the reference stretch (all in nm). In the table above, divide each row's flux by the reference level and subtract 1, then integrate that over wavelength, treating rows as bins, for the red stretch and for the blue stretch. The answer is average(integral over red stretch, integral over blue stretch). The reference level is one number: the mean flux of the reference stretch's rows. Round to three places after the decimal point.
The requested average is 0.015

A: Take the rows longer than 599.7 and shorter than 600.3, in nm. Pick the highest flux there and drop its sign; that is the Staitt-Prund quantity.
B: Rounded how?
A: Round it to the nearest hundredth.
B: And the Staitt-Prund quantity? 3.72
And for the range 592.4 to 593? 3.90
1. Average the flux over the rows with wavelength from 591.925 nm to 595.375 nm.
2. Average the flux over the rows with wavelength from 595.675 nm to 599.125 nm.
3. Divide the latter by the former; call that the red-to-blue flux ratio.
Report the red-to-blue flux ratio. 1.03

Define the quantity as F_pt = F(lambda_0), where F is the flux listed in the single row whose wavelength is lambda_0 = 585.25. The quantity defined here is 3.898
